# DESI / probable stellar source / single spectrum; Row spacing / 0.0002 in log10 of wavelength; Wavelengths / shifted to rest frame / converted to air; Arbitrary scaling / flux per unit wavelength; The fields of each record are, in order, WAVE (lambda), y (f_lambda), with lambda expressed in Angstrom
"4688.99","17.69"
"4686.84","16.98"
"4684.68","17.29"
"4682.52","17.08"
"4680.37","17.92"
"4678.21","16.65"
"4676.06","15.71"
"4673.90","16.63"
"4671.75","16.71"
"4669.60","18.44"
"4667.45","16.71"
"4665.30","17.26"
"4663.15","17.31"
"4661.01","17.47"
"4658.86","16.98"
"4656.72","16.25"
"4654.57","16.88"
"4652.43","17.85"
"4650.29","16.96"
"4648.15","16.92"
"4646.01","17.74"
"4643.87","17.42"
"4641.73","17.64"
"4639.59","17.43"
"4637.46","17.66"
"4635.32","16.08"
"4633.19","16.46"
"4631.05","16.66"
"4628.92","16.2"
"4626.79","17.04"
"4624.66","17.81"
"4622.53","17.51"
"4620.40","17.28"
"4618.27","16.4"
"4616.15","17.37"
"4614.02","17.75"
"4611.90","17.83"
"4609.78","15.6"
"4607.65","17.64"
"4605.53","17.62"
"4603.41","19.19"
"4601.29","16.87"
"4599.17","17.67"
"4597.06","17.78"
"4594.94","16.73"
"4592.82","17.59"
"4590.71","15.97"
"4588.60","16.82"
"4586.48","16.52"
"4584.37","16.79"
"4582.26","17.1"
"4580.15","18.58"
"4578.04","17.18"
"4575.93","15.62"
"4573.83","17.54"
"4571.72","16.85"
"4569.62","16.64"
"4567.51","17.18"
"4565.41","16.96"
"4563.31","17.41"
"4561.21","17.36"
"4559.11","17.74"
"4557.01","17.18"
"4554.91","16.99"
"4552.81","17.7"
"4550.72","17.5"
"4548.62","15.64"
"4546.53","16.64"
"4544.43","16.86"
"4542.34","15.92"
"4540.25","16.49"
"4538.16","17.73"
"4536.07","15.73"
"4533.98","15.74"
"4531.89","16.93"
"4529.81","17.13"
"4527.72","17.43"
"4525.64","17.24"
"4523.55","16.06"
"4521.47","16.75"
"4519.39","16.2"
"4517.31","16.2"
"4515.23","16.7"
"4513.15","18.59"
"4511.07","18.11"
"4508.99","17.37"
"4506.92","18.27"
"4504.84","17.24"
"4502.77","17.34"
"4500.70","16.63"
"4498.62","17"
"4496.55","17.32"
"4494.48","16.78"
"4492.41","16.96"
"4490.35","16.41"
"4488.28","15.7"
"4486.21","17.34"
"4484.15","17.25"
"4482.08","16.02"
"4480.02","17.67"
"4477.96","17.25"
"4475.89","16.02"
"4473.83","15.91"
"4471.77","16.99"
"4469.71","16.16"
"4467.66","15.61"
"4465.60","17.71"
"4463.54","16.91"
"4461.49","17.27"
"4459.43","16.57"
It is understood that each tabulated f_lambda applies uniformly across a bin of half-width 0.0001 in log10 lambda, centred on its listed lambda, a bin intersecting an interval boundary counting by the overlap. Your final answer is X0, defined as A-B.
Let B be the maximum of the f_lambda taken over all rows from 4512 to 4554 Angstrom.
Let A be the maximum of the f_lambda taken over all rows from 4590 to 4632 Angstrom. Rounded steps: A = 19.19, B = 18.59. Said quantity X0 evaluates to 0.6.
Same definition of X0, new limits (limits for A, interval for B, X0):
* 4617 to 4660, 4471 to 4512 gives -0.4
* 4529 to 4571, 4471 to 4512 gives -0.5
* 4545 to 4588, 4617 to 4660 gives 0.7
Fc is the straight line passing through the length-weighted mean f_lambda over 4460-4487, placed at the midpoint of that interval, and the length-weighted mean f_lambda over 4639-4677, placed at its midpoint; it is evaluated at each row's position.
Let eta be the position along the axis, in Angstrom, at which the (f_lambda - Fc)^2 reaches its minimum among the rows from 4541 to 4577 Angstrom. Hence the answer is 4565.41 Angstrom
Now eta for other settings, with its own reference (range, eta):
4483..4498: 4494.48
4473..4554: 4494.48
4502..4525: 4521.47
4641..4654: 4650.29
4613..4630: 4626.79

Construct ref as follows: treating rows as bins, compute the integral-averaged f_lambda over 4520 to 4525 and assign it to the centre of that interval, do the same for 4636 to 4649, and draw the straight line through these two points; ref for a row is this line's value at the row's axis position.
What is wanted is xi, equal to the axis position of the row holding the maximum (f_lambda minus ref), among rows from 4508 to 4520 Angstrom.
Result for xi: 4513.15 Angstrom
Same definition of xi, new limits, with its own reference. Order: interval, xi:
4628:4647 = 4646.01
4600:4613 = 4603.41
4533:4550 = 4538.16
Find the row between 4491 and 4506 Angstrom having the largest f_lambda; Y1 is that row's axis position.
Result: 4502.77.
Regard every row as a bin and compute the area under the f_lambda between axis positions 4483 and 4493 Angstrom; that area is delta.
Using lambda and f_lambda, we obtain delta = 167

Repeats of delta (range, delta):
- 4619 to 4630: 189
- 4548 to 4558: 171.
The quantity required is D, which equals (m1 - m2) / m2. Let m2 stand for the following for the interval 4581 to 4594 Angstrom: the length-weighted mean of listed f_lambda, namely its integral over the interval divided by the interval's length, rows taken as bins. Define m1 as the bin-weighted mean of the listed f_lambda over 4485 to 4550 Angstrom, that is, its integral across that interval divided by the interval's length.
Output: 0.002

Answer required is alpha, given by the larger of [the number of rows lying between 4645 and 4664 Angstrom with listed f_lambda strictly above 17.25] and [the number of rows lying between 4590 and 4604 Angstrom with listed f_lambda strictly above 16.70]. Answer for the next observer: 6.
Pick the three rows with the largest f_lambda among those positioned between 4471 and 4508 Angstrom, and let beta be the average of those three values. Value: 17.8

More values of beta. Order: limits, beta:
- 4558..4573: 17.5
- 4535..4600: 18.0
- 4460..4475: 17.3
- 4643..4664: 17.7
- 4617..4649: 17.7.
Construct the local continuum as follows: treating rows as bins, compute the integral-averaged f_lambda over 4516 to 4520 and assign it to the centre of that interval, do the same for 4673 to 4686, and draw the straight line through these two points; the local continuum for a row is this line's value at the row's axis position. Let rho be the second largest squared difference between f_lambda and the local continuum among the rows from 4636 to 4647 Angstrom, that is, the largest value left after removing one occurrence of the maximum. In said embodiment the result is 0.9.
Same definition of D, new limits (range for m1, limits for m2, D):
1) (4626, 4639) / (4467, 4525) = -0.009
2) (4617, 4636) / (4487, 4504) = 0.004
